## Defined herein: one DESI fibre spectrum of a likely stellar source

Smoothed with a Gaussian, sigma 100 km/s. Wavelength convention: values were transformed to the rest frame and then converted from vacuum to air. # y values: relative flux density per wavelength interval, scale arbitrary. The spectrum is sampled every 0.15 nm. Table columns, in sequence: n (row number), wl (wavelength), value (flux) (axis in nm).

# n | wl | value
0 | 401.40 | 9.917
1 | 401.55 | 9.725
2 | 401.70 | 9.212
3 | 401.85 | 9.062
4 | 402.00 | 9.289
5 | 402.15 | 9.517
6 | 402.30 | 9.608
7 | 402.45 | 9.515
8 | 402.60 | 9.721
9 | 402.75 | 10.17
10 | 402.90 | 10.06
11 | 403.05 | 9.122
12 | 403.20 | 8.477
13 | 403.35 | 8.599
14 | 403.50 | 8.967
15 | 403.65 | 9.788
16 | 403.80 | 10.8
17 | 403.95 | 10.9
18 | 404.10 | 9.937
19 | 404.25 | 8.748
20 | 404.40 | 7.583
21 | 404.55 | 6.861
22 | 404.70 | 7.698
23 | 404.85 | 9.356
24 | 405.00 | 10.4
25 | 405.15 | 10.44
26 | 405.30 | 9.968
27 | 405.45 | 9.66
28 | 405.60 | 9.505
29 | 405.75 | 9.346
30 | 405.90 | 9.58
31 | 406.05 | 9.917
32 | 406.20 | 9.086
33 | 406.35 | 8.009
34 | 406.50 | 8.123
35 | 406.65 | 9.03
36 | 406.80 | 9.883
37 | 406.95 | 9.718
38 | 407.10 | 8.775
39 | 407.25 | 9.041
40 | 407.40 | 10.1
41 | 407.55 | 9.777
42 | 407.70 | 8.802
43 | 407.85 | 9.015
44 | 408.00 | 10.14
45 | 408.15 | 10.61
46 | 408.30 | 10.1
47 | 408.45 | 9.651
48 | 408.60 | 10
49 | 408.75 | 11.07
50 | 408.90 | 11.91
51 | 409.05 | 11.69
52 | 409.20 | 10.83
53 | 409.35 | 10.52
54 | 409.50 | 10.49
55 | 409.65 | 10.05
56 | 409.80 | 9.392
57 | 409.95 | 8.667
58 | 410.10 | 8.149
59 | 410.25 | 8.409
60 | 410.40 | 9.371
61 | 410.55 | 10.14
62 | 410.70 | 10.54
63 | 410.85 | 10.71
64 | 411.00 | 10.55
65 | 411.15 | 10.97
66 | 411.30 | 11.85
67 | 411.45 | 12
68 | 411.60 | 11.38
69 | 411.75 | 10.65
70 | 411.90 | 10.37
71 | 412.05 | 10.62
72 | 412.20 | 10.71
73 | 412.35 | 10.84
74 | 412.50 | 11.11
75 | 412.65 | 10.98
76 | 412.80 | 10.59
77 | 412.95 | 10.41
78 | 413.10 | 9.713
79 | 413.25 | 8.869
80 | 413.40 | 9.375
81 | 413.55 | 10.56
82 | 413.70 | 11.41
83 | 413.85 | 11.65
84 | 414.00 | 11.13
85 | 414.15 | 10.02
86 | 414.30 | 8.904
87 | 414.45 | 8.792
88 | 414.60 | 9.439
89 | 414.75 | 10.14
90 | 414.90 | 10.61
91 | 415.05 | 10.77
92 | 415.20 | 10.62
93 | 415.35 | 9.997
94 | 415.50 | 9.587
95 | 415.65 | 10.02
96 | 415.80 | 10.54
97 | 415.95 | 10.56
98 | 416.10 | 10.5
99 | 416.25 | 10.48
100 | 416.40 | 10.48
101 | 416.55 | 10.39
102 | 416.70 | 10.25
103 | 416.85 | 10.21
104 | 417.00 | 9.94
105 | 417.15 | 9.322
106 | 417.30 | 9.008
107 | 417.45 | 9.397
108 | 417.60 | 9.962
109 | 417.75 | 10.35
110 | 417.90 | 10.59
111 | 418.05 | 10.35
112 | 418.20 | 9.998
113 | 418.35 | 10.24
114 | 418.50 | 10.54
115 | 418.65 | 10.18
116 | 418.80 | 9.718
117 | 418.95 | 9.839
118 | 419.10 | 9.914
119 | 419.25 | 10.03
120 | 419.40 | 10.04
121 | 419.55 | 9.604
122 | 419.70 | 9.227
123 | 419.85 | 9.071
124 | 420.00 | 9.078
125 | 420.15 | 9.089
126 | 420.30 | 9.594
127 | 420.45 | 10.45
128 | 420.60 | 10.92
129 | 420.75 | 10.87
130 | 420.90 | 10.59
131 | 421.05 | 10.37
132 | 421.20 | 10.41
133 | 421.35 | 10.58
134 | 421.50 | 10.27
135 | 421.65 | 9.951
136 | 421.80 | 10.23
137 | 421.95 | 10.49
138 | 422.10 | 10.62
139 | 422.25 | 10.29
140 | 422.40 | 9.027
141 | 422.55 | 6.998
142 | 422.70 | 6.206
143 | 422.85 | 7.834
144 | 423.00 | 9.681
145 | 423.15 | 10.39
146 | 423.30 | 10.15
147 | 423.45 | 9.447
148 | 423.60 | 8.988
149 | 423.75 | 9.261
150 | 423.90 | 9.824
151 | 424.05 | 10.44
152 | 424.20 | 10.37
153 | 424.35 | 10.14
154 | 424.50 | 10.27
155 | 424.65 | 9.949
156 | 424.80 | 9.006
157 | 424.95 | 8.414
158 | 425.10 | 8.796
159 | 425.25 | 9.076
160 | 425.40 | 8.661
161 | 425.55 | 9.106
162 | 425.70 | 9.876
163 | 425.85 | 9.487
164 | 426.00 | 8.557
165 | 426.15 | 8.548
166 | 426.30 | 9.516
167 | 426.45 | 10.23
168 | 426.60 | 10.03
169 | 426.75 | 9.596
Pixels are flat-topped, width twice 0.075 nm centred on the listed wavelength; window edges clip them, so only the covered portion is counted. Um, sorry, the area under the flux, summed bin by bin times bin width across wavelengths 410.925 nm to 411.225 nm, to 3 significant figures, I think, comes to 3.23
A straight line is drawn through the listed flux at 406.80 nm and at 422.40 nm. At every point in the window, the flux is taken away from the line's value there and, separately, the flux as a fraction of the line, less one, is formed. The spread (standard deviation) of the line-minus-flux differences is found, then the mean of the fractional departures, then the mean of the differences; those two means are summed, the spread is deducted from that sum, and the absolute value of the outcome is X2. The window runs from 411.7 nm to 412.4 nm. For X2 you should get 1.1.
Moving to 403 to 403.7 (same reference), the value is 0.5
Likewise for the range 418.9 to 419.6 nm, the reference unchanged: 0.8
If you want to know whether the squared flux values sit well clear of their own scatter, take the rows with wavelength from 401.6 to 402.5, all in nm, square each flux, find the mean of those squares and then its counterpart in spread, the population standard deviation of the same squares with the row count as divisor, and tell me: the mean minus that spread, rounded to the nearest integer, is 84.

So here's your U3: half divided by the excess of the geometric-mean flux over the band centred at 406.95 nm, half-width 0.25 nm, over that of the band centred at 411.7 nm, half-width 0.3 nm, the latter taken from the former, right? -0.3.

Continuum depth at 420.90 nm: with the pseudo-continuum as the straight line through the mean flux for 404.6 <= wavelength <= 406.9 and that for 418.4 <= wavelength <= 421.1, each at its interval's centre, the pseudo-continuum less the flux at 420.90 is -0.59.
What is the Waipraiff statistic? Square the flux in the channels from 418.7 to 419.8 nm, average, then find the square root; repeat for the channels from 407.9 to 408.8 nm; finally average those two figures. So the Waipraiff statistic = 10.0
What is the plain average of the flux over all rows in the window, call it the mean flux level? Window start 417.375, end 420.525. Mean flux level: 9.9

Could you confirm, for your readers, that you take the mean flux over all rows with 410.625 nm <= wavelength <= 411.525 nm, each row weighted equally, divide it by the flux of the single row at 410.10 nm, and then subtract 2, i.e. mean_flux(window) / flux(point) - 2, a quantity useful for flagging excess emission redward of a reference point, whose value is -0.64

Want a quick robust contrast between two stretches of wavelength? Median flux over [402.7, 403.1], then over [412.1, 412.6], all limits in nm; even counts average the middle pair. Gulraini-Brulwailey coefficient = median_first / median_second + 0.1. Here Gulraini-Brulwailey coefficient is 1.03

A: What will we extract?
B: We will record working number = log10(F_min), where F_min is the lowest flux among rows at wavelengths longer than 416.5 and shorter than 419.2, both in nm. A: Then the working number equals 0.955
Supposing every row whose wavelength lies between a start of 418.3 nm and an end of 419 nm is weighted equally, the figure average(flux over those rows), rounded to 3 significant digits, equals 10.1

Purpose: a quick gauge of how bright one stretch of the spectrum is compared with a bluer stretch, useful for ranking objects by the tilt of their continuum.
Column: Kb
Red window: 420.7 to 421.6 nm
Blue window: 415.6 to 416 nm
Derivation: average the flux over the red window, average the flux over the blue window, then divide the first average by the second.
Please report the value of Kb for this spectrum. 1.01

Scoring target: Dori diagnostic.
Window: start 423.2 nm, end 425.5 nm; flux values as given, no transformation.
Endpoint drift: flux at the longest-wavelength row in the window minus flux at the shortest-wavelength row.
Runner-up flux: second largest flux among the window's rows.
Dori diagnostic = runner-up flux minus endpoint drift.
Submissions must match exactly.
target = 11.9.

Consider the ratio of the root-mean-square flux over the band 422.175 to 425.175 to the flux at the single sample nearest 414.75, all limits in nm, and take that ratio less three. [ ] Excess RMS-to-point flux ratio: -2.08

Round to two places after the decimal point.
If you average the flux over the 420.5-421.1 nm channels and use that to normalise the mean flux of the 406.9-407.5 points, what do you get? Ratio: 0.88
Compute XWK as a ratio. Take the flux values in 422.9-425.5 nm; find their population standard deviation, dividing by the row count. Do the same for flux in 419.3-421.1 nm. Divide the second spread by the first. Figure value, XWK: 1.05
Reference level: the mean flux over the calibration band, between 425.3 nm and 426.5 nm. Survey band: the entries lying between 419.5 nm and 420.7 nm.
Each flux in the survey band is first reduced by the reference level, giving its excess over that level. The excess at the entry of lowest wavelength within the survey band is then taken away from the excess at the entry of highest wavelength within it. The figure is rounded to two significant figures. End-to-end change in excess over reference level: 1.3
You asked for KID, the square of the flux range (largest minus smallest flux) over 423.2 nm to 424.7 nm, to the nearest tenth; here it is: 2.1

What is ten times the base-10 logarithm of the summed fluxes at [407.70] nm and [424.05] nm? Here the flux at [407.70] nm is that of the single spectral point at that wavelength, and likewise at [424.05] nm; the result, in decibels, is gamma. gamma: 12.8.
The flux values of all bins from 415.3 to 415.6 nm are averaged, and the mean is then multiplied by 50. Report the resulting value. 490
